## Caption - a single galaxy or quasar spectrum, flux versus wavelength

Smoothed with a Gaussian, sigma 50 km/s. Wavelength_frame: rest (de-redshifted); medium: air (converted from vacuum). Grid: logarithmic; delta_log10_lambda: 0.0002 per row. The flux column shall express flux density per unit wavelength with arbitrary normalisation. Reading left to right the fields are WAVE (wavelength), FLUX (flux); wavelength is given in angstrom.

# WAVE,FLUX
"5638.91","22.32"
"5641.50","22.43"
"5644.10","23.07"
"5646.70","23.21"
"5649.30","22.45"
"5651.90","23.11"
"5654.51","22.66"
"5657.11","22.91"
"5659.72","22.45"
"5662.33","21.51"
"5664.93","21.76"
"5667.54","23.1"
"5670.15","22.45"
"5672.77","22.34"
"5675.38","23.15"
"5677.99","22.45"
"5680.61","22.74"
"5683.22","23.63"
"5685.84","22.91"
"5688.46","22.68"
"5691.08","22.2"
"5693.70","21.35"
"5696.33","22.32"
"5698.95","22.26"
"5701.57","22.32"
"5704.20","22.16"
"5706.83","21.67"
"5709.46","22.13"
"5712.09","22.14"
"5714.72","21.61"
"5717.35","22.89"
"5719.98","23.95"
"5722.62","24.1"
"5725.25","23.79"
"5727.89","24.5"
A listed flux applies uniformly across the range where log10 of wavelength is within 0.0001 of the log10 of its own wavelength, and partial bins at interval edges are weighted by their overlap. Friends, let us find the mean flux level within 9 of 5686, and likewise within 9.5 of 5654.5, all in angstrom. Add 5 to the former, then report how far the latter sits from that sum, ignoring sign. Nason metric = 5.0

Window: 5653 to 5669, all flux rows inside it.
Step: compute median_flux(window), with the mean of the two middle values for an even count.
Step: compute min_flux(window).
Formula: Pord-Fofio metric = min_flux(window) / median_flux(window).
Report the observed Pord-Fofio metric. 0.95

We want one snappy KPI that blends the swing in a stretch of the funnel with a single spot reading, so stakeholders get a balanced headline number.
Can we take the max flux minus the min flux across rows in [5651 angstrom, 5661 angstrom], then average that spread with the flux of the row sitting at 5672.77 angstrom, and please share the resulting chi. 11.5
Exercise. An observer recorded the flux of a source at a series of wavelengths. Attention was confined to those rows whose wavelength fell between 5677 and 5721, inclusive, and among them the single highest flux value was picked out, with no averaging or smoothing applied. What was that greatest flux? 23.95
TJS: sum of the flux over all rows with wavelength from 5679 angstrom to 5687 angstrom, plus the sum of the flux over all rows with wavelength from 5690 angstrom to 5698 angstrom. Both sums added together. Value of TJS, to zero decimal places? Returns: 135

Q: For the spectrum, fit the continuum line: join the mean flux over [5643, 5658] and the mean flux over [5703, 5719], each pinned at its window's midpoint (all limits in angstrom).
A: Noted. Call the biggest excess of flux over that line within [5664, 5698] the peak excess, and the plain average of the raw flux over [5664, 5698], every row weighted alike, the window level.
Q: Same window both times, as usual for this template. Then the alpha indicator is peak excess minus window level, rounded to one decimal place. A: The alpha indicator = -21.4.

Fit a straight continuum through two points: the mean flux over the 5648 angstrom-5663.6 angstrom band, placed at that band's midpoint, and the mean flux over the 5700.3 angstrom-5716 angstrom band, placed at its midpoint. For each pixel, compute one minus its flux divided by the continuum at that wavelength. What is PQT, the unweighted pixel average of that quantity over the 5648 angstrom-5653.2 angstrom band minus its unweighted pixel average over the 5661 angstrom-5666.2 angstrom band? -0.05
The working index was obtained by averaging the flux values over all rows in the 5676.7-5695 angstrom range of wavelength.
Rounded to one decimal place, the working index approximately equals 22.6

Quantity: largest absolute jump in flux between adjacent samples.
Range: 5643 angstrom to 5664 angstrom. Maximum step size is 0.9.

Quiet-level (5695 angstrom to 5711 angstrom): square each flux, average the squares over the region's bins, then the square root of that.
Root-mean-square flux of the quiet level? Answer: 22.1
